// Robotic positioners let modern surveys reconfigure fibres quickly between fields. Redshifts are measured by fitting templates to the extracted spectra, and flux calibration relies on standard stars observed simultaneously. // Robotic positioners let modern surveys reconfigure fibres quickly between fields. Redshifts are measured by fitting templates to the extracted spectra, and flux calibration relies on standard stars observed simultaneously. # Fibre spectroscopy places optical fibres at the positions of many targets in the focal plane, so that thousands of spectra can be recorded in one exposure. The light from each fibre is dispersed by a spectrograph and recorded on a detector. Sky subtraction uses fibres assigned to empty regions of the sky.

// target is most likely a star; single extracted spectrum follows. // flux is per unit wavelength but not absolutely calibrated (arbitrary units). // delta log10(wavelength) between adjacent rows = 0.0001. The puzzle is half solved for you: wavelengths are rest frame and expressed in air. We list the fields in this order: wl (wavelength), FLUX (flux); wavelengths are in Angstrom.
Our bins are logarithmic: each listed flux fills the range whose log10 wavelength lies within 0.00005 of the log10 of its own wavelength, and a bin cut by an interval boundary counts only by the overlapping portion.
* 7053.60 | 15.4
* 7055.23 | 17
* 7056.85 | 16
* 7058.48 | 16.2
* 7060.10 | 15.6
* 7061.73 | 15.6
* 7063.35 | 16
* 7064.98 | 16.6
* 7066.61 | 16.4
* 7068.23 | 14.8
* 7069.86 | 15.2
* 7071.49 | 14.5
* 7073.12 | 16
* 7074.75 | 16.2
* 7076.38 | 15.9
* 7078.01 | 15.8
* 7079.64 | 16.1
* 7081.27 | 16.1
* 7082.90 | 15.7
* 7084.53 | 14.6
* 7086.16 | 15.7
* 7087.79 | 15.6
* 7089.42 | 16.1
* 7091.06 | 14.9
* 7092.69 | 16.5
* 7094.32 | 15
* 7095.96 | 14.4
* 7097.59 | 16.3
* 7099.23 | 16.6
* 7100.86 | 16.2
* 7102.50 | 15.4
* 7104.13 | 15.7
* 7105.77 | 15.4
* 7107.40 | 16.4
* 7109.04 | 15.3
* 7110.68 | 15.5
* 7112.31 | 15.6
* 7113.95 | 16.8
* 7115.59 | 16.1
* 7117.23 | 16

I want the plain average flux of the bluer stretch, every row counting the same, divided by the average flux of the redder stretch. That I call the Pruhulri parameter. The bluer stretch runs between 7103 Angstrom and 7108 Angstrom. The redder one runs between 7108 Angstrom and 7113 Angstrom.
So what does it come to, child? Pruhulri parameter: 1.02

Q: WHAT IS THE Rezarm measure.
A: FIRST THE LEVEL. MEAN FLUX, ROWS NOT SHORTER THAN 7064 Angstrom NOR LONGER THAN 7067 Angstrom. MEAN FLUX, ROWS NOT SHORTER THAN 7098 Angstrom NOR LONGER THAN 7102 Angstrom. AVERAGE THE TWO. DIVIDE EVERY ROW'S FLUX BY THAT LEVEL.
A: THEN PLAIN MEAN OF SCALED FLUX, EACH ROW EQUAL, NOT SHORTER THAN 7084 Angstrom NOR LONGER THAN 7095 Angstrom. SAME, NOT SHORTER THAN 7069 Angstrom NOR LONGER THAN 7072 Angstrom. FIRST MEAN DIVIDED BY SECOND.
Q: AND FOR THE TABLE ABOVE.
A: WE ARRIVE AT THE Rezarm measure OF 1.04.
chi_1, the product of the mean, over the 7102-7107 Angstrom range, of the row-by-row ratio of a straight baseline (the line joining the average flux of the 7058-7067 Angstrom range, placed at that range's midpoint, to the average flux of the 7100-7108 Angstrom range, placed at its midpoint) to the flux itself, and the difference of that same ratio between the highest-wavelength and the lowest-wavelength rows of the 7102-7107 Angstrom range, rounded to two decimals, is 0.00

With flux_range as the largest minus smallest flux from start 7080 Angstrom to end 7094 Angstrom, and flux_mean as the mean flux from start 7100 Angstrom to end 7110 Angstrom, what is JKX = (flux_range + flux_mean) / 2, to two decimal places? 8.82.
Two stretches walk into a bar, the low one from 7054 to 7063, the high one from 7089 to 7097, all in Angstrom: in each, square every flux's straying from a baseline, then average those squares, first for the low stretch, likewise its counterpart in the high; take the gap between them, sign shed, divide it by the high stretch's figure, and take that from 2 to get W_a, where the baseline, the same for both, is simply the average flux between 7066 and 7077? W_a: 1.8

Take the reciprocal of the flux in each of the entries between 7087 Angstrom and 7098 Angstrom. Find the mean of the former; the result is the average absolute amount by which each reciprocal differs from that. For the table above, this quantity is 0.0028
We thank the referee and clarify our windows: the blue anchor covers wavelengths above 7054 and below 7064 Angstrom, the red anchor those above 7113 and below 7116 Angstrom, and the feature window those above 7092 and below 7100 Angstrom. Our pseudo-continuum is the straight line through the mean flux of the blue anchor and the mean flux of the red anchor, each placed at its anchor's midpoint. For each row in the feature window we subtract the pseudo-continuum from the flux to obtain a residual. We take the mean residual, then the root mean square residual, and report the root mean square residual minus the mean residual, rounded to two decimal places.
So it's 1.61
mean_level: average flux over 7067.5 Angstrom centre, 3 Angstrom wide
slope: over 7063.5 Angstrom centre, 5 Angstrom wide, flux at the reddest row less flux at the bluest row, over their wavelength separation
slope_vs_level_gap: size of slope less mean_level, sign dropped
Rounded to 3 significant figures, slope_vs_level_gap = 15.3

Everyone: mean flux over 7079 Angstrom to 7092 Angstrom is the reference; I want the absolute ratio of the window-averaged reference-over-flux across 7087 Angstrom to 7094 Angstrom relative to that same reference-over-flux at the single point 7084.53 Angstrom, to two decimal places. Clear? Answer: 0.93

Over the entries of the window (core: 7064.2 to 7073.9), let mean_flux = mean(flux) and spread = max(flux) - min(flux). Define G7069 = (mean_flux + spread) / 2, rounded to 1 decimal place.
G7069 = 8.8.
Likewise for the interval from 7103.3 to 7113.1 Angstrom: 8.4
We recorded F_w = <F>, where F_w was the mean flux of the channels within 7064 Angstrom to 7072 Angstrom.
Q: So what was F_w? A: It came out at 15.5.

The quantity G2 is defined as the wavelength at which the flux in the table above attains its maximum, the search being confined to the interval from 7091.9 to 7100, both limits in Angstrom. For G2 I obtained 7099.23 Angstrom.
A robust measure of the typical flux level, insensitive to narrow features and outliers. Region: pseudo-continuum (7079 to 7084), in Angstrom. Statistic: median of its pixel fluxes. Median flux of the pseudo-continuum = 16.1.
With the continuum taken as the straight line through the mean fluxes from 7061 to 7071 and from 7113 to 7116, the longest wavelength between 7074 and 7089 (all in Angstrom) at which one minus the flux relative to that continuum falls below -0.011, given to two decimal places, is 7074.75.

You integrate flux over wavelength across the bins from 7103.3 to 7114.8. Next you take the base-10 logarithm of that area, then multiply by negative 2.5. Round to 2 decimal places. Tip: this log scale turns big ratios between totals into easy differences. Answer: -5.65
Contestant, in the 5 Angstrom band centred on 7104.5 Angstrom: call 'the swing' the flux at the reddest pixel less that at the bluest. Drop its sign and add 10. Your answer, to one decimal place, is 10.0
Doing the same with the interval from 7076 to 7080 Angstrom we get 10.2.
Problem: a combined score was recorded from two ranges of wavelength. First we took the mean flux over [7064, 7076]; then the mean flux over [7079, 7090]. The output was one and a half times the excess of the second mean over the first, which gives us 0.0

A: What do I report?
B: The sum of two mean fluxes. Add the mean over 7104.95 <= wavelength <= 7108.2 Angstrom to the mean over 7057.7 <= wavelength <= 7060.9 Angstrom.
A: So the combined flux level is 31.8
